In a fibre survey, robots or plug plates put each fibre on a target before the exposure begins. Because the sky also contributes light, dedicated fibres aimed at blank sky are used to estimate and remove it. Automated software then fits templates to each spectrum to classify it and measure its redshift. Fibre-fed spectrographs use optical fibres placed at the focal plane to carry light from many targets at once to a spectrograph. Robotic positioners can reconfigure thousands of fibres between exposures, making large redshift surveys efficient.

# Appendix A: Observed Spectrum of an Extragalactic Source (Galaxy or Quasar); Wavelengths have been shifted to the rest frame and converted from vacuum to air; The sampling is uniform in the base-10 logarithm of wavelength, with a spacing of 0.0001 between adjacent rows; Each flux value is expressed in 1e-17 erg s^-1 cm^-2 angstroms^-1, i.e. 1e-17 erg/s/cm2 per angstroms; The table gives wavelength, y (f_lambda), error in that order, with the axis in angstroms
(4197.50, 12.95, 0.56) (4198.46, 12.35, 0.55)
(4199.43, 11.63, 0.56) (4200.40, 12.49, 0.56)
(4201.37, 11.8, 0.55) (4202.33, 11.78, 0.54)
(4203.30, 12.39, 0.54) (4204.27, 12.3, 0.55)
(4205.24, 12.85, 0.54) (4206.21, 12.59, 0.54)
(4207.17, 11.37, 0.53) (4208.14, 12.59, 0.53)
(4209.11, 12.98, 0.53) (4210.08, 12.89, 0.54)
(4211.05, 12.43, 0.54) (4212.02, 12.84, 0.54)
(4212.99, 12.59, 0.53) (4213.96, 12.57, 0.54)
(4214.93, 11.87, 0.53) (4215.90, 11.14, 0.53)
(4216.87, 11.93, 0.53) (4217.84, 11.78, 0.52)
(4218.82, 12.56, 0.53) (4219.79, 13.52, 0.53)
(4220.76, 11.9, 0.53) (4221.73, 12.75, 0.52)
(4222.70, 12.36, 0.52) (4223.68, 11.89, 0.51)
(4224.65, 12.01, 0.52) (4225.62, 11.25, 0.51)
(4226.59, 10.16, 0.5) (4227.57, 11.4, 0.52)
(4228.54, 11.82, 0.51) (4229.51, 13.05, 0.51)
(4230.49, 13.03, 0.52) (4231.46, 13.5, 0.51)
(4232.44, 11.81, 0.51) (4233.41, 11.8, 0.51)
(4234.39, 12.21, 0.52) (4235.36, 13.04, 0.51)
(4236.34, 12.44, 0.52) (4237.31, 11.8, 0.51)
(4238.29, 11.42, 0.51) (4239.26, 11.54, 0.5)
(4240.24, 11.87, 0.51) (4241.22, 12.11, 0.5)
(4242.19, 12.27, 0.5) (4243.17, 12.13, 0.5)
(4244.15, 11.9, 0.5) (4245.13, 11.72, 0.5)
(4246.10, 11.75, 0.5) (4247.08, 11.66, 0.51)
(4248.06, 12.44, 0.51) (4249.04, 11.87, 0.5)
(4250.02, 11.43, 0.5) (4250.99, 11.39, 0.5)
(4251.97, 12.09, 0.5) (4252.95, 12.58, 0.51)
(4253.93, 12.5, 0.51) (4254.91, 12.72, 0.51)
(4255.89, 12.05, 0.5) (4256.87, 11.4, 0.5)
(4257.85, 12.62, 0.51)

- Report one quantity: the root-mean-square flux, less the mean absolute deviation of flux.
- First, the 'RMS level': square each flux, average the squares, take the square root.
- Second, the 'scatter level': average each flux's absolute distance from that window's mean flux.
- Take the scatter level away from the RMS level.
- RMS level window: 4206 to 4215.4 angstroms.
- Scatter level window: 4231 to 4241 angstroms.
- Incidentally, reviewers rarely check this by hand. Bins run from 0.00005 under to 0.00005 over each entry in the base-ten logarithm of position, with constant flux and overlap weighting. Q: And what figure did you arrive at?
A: 11.96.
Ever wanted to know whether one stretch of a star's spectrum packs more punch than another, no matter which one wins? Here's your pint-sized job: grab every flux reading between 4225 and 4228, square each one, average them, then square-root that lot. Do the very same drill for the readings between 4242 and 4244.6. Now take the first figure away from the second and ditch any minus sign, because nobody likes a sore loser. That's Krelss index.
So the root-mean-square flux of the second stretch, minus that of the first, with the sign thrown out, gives 1.2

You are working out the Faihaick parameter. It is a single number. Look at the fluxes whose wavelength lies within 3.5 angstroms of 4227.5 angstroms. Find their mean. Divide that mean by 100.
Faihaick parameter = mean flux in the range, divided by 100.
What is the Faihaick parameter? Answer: 0.118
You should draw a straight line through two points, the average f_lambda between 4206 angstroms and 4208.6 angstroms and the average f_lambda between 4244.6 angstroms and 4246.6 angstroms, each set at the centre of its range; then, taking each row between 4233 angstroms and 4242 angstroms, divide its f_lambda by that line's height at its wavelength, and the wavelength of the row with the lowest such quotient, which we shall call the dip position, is 4238.29 angstroms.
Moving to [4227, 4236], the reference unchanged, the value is 4227.57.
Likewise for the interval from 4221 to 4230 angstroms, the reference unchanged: 4226.59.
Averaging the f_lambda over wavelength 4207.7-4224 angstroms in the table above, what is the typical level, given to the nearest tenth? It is 12.4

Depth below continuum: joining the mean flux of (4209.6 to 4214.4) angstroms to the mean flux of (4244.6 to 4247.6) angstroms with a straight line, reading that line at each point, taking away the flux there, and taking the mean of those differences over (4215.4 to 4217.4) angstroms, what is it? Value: 1.0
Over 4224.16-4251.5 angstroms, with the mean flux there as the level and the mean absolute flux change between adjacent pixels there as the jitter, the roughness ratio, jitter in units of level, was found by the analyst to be 0.041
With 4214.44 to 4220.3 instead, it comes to 0.056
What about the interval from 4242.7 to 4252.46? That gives 0.029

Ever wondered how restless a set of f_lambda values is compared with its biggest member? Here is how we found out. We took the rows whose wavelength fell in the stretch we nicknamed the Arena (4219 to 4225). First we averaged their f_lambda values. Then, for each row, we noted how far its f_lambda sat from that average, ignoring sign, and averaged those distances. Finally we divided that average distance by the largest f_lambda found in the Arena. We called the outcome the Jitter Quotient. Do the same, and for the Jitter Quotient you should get 0.0360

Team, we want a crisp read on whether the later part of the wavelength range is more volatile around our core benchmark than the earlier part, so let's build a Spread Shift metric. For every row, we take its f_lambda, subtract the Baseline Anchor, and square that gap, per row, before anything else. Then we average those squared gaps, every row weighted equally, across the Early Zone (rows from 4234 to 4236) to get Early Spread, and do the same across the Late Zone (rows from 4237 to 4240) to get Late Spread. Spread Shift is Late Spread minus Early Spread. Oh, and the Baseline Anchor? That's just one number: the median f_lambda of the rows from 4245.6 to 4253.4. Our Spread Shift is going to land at -0.8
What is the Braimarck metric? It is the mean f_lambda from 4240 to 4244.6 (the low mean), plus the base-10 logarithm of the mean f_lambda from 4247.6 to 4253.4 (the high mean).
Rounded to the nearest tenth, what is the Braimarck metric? 13.1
